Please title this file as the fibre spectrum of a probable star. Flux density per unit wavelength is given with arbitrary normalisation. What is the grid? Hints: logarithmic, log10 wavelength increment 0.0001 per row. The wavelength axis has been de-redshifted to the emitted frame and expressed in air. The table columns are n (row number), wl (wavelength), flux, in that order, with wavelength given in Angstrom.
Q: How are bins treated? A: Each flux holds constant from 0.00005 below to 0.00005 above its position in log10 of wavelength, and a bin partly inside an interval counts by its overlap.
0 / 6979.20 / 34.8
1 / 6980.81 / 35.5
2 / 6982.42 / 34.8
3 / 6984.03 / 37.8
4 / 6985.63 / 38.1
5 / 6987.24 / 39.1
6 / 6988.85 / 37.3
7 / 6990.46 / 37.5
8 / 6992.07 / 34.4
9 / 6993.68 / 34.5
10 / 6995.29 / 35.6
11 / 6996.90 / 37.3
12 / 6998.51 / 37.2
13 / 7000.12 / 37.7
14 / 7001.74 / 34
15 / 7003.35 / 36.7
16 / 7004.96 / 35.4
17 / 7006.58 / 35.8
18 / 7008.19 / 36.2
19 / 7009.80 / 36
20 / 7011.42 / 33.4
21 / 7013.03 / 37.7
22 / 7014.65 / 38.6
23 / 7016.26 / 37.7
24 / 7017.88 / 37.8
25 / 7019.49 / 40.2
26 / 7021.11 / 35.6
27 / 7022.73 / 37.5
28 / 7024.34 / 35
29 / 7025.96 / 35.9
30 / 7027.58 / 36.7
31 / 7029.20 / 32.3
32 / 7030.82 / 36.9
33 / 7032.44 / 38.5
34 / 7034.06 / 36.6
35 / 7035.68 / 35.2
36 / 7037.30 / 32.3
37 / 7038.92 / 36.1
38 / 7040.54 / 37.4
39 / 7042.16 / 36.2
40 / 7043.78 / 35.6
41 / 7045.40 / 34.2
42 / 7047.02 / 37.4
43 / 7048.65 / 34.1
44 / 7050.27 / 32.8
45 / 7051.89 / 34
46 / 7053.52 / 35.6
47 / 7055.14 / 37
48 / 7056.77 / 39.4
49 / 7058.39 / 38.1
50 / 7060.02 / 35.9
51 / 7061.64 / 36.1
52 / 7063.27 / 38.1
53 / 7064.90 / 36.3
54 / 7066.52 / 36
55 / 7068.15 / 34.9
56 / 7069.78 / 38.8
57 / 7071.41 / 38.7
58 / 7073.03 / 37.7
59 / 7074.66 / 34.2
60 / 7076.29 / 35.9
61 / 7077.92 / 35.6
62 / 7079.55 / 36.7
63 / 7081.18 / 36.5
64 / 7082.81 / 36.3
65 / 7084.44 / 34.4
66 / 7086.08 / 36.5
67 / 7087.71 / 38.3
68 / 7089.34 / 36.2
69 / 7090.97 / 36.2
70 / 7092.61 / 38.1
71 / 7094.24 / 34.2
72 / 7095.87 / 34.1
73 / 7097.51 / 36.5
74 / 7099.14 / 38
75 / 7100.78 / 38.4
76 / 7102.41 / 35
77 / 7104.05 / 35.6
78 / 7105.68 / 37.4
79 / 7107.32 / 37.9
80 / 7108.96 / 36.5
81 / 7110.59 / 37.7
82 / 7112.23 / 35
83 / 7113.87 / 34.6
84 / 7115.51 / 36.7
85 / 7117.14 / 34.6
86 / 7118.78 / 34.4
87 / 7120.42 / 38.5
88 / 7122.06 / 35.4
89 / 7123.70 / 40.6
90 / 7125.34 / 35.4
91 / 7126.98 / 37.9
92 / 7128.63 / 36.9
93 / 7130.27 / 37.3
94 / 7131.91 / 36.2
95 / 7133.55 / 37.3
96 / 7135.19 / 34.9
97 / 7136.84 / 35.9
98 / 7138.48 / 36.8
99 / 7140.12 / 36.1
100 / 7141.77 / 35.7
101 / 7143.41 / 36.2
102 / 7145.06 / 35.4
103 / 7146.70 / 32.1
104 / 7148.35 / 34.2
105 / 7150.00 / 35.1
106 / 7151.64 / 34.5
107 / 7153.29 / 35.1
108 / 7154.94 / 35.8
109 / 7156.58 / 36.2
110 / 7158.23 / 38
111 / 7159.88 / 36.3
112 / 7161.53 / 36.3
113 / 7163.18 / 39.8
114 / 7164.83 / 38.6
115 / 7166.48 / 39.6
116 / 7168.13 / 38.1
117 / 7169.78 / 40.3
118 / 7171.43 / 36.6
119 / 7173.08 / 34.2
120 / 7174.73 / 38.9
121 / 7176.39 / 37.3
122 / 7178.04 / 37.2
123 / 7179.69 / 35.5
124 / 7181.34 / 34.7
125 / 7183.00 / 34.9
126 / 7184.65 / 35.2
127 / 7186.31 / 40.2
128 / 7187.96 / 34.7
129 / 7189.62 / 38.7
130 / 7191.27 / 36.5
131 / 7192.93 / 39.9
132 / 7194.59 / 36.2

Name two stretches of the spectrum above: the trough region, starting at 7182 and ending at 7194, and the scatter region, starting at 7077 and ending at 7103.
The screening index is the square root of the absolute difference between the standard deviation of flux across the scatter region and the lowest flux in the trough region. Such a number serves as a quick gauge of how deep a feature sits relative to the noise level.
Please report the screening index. 5.77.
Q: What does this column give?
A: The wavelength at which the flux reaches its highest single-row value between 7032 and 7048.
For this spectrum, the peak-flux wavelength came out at 7032.44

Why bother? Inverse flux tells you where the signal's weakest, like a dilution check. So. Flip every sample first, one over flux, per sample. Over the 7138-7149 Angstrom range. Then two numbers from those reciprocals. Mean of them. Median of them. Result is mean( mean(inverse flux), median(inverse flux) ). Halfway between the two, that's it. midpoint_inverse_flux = 0.0282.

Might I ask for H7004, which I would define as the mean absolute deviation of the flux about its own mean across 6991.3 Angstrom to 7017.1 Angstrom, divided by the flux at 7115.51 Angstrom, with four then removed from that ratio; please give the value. -3.97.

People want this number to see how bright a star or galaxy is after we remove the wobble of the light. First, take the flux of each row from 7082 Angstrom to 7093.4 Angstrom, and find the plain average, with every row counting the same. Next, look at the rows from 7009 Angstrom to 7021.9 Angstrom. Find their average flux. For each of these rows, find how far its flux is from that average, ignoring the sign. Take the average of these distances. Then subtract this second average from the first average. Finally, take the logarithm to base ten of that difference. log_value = 1.54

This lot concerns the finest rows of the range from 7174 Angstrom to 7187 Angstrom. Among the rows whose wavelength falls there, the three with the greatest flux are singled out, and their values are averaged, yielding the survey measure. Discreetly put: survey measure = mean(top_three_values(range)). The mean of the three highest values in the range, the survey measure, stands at 38.8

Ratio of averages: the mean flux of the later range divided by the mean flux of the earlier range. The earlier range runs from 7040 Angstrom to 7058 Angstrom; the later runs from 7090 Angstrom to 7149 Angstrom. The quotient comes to 1.01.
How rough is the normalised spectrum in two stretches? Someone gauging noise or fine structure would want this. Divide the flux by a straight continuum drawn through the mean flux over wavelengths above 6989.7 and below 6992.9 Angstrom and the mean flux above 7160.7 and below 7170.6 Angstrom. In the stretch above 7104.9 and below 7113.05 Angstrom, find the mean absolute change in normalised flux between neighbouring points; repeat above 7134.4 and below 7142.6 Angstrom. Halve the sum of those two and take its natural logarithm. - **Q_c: -3.5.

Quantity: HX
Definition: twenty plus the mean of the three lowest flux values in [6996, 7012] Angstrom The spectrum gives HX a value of 54.27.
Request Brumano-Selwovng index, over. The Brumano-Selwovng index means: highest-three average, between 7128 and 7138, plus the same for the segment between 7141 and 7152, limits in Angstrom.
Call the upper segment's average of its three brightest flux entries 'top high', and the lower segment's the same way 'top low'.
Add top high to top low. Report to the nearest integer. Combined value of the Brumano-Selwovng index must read 73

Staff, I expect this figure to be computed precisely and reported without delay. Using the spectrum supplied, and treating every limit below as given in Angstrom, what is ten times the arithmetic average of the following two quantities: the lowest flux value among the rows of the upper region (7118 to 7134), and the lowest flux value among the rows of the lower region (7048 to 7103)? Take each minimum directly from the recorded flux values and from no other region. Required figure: 336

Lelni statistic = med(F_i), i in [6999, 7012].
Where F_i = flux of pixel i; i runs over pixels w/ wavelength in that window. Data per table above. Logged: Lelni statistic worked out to 35.9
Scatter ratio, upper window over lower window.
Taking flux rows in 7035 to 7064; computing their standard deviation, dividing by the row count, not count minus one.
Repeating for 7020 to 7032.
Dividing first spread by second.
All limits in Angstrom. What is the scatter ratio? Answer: 1.15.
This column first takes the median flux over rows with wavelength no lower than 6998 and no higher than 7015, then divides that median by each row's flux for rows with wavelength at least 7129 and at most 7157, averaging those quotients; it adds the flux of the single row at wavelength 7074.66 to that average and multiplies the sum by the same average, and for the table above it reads 35.9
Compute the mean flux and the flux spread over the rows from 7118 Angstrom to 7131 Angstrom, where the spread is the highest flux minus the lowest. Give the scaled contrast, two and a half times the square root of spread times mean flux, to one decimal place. 37.9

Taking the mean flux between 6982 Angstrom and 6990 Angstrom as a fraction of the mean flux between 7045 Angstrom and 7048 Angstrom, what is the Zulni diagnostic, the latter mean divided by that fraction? 34.3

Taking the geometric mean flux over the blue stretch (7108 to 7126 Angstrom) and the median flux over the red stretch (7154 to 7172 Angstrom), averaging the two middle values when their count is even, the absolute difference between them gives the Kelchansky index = 1.7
